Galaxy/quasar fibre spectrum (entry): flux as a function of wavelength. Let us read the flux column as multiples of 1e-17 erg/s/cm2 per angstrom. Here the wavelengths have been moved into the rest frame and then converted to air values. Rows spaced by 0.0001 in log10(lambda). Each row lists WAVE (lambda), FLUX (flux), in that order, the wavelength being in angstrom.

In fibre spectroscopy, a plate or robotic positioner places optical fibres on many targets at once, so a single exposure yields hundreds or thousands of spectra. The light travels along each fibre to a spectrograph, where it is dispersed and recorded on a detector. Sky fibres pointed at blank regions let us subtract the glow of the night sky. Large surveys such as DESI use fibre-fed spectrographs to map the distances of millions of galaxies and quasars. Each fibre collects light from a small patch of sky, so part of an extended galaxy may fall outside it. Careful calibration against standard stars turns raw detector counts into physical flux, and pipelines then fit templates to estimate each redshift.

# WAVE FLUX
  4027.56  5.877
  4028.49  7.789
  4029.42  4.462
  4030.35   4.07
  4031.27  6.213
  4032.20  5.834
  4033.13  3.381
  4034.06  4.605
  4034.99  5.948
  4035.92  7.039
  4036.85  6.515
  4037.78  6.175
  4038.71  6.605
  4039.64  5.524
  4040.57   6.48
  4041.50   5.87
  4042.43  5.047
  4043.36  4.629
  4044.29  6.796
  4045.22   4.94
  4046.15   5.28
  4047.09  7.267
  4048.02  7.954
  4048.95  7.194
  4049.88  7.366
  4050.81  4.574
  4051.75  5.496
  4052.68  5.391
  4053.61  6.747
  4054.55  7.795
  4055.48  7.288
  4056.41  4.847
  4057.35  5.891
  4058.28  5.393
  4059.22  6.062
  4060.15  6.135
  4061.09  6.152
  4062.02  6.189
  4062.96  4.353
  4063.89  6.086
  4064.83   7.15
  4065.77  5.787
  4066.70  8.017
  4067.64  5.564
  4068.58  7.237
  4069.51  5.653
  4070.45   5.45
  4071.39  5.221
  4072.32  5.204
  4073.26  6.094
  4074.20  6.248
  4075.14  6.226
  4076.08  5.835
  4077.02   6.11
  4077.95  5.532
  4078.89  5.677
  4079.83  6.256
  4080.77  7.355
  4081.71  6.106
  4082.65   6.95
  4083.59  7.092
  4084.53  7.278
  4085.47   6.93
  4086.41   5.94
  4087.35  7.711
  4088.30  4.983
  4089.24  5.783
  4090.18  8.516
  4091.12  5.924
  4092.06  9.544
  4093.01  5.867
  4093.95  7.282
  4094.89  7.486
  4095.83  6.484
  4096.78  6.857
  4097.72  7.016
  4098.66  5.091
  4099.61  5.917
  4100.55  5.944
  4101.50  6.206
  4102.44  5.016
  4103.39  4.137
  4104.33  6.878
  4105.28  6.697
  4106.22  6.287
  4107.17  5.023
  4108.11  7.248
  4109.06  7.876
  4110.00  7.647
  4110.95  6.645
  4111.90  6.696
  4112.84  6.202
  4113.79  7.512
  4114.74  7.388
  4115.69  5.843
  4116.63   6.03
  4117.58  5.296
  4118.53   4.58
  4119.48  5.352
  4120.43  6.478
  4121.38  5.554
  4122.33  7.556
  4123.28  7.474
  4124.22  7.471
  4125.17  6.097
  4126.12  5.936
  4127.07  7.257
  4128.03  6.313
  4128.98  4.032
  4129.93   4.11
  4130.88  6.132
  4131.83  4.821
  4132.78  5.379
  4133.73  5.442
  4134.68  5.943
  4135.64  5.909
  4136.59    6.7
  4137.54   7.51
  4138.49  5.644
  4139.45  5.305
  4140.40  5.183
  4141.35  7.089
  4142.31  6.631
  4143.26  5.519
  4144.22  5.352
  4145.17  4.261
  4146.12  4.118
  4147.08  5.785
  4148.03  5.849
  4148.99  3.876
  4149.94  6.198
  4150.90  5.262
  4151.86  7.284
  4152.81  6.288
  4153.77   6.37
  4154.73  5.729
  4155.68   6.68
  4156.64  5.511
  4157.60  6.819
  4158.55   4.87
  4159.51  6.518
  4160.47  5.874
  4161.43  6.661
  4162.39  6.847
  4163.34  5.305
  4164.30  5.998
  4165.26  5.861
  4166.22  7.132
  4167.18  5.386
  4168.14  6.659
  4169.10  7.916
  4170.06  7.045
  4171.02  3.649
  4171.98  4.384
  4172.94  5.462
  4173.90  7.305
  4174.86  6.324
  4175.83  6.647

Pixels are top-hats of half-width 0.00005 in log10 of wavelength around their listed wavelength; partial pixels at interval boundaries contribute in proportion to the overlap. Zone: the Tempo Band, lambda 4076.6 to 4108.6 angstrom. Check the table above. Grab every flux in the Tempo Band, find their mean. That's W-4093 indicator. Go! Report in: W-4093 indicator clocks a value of 6.4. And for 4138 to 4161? 5.8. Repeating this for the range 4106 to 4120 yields 6.4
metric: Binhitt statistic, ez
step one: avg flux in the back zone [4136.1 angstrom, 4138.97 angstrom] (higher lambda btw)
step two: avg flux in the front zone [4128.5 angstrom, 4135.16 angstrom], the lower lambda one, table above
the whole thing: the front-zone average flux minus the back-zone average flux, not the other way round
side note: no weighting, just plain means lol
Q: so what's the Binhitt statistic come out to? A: -1.5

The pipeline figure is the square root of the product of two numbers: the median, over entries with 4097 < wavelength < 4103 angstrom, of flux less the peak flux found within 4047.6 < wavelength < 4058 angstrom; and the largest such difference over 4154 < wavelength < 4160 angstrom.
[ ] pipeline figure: 1.5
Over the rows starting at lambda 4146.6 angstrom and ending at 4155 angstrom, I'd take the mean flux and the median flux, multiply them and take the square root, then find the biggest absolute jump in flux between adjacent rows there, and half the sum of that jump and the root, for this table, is 4.09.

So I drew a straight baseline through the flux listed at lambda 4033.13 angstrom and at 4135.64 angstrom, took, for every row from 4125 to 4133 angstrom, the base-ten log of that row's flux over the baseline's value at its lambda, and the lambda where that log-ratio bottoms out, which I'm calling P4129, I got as 4128.98 angstrom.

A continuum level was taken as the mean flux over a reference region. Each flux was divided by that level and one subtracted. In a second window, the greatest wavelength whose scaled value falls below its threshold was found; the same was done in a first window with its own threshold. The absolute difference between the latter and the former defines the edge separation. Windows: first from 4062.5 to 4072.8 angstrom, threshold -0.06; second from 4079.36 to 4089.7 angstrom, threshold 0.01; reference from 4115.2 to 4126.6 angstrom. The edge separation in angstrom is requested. 16.9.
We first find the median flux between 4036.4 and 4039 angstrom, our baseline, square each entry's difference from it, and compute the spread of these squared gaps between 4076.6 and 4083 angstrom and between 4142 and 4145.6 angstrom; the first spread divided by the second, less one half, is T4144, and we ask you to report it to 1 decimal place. -0.3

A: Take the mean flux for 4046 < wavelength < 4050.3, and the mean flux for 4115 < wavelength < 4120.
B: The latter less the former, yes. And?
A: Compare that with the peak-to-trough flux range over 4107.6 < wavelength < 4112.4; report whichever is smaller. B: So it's -1.6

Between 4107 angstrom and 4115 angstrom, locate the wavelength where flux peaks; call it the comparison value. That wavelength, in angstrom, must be 4109.06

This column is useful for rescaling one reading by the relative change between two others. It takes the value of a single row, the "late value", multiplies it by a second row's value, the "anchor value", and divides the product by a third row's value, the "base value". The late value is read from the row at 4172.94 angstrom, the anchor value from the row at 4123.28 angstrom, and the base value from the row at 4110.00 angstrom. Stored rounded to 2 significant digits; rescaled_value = 5.3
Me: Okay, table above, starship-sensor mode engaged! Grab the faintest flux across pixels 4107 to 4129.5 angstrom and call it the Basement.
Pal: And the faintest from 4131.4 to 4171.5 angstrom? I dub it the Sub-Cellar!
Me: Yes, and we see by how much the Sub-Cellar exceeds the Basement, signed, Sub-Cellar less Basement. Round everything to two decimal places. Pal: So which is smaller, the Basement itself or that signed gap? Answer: -0.38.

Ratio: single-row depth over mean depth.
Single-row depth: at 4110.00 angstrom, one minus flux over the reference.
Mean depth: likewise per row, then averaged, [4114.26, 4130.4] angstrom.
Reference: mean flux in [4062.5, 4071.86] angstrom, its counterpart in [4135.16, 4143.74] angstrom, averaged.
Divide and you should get -24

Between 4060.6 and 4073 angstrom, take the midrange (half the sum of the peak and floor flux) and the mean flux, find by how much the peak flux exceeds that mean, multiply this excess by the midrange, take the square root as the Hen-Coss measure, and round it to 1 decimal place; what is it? 3.5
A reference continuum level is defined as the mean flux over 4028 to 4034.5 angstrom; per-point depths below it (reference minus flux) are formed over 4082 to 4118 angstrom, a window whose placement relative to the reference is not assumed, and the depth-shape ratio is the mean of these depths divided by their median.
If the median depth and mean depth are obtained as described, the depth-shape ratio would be 0.92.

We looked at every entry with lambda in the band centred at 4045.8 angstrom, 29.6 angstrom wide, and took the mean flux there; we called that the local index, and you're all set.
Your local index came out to 6.01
